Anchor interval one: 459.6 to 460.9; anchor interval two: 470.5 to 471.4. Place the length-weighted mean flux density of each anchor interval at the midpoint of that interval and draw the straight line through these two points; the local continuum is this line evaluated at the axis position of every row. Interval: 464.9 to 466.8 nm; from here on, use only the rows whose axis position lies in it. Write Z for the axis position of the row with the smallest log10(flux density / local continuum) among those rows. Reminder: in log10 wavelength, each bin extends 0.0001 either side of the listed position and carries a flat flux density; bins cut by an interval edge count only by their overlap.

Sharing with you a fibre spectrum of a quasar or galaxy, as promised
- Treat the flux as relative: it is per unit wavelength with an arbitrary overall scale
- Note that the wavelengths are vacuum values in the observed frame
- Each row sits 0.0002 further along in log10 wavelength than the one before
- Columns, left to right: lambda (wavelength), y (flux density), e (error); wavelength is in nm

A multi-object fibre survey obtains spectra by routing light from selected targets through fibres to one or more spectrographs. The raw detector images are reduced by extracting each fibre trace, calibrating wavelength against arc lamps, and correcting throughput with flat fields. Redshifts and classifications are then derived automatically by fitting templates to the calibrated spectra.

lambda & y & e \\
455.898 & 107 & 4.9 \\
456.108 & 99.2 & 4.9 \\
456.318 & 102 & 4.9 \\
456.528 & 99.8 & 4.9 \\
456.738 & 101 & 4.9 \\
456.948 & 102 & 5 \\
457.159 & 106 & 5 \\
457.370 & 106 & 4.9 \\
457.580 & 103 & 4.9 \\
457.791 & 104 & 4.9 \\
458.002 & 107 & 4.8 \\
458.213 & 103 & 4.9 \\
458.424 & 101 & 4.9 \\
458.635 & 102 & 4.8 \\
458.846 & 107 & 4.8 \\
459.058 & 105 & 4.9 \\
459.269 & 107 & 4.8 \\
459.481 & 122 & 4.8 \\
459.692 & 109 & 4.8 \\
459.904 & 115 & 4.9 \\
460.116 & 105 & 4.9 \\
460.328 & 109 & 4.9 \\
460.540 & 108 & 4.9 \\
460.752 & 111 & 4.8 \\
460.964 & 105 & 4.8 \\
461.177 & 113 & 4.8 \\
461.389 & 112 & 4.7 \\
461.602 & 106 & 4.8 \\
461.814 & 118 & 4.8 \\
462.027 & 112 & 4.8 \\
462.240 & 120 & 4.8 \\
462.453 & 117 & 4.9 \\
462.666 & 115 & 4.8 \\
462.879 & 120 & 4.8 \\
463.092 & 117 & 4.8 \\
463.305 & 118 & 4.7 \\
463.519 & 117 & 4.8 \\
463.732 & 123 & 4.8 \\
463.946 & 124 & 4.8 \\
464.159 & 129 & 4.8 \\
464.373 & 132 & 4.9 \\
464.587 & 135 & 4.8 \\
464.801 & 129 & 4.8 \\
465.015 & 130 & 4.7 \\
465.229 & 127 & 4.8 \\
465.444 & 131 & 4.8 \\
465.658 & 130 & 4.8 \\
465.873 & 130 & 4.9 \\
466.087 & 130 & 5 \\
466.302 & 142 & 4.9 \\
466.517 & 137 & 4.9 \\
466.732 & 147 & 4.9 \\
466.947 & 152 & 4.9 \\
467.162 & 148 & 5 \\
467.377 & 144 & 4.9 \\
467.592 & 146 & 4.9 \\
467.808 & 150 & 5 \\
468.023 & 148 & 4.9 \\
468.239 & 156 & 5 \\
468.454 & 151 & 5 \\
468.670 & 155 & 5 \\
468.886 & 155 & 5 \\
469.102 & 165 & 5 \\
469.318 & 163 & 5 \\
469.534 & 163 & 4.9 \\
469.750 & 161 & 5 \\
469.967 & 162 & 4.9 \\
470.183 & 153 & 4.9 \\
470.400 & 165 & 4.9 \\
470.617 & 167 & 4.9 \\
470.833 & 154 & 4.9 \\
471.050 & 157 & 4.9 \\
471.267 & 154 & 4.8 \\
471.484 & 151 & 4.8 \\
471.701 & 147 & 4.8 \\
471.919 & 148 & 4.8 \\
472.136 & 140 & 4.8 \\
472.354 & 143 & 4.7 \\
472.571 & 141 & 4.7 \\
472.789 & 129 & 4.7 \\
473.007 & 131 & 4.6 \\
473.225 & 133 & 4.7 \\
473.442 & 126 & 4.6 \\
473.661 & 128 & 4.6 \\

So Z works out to 466.087 nm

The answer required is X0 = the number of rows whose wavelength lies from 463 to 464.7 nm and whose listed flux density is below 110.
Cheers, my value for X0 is 0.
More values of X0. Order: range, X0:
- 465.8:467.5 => 0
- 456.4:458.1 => 8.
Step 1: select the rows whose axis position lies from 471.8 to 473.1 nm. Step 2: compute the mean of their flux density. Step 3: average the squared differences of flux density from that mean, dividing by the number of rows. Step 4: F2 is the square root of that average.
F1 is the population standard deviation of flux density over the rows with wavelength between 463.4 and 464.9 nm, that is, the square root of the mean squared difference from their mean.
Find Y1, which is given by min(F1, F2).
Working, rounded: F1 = 5.6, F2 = 7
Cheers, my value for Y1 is 5.6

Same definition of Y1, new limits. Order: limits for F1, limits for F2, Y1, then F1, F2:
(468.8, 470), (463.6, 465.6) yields 3.1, 3.1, 4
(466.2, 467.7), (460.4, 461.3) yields 3.0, 4.4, 3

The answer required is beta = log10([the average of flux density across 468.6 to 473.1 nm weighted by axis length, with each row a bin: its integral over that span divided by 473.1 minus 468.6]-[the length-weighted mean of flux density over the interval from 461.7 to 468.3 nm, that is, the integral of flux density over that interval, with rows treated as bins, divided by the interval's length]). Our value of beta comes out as 1.33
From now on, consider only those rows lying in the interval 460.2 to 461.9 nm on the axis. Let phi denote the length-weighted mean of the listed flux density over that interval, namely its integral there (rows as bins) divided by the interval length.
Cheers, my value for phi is 110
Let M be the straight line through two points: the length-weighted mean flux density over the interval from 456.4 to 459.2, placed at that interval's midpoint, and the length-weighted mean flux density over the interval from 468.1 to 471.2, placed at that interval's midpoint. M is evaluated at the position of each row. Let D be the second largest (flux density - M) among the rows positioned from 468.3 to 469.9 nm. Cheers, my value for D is 5.6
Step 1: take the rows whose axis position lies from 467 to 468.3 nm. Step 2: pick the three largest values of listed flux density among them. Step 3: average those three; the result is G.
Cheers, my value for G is 151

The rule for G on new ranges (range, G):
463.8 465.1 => 132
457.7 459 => 106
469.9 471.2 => 165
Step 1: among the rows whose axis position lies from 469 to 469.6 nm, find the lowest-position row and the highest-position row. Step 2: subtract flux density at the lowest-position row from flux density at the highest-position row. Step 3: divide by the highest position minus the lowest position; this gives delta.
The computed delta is -5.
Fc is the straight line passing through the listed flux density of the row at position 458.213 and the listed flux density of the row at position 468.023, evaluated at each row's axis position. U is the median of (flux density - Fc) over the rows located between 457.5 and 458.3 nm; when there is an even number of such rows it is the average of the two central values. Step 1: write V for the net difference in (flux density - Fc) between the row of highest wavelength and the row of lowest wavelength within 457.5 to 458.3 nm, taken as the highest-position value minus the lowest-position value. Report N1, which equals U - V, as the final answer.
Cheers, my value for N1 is 6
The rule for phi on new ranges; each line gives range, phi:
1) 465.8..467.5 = 142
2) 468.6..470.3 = 160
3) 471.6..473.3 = 139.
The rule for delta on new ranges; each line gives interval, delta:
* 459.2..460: 13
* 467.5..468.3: 15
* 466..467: 26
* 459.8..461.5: -2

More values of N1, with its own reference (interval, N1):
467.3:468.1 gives -1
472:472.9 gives -13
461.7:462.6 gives 0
